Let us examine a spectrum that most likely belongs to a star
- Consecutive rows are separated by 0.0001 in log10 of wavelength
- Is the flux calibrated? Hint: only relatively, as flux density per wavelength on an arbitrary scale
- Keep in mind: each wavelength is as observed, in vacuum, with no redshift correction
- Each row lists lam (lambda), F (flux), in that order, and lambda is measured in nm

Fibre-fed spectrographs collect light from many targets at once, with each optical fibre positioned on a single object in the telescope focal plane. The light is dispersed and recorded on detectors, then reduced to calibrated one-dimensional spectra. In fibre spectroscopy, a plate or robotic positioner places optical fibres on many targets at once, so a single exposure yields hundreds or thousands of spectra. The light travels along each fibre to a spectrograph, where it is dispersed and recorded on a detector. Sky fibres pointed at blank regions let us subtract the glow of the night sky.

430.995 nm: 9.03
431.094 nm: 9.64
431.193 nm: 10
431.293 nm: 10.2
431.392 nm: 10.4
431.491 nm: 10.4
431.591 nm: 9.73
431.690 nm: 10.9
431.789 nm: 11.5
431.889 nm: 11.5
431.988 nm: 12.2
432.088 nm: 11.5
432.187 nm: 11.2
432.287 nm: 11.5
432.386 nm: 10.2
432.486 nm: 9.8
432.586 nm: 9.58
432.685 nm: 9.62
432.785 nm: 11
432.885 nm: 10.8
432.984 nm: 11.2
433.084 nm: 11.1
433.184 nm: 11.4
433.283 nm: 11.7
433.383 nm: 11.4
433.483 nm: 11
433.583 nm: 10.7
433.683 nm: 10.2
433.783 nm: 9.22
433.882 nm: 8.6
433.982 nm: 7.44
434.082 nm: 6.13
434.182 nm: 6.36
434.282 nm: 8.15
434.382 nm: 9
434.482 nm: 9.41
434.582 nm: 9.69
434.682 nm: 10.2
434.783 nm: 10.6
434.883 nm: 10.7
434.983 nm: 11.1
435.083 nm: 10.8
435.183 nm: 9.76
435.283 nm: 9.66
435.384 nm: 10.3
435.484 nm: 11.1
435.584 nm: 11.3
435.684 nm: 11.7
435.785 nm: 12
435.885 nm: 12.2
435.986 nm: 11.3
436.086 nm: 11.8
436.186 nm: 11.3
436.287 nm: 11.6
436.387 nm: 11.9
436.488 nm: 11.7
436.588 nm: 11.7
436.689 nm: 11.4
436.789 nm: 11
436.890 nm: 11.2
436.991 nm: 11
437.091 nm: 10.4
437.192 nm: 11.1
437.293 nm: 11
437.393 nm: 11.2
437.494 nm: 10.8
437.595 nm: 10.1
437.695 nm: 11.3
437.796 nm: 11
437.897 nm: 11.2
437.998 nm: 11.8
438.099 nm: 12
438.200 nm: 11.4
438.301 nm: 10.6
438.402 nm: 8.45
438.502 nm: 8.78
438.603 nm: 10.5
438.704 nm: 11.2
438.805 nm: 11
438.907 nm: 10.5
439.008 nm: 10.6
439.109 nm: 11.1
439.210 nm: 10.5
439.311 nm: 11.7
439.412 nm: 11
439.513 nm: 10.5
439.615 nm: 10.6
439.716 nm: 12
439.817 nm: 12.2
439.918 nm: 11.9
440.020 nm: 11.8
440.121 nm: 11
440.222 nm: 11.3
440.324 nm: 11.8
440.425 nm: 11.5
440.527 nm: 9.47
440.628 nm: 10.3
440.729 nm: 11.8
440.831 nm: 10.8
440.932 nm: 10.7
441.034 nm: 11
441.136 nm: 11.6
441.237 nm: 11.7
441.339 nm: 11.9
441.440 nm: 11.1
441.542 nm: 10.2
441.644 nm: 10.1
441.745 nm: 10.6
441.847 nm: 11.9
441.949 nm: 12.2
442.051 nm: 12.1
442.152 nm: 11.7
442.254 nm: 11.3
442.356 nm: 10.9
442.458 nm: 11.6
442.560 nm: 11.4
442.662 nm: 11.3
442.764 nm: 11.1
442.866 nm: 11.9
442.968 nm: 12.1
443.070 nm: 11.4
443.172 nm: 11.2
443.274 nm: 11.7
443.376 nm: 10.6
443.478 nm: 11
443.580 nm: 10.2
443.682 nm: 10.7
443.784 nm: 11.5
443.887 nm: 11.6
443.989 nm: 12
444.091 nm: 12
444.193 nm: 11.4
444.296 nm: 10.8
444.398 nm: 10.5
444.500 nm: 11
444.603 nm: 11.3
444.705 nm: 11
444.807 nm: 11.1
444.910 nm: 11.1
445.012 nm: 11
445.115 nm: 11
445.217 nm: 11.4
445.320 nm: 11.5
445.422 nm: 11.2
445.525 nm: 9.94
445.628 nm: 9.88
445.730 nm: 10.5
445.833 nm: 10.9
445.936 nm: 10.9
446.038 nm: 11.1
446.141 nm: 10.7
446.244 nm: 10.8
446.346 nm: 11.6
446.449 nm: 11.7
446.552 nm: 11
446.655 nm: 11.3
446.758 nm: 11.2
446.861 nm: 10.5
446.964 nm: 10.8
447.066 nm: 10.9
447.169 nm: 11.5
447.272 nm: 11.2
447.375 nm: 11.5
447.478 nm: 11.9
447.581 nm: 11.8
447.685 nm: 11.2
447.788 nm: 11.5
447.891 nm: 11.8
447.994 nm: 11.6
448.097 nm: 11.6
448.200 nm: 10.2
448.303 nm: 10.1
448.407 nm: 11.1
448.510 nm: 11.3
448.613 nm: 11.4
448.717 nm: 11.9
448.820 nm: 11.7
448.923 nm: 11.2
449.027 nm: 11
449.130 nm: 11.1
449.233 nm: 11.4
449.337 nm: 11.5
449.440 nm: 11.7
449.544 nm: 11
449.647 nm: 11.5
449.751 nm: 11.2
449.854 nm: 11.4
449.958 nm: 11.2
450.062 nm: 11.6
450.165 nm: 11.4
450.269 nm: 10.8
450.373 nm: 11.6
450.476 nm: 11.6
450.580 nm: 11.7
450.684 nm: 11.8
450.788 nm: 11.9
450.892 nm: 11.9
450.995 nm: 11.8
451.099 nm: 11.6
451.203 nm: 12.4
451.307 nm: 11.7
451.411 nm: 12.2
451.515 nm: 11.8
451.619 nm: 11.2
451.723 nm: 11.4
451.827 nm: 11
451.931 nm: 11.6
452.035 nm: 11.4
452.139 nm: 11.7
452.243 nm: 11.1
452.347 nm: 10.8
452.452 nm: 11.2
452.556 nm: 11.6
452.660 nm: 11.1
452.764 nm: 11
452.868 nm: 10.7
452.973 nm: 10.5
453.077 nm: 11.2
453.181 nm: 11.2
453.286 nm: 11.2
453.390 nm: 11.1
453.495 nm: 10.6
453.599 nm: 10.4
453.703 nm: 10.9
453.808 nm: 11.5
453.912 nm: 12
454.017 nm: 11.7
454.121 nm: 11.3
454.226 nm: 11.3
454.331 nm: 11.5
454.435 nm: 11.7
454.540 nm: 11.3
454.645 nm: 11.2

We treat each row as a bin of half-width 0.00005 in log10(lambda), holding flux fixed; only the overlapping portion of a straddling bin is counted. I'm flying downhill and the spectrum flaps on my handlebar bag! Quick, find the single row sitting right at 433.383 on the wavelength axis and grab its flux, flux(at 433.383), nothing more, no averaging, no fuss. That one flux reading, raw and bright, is 11.4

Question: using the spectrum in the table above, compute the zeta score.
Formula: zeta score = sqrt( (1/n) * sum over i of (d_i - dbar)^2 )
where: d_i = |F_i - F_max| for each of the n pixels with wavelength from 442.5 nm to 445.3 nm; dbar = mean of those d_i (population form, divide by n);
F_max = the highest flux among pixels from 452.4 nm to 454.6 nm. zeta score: 0.45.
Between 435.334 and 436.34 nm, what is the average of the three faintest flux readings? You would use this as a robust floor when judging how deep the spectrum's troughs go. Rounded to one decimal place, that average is 10.9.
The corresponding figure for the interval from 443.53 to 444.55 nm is 10.5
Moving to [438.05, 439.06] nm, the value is 9.2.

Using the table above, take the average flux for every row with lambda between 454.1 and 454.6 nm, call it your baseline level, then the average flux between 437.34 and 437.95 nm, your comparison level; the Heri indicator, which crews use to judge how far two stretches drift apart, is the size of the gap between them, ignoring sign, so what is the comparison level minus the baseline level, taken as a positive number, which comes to 0.5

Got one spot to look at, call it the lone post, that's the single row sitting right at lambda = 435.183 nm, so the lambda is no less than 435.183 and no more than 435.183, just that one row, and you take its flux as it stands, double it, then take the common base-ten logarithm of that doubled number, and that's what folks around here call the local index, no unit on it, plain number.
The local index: 1.29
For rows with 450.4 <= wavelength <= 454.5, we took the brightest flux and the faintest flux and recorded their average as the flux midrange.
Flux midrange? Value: 11.4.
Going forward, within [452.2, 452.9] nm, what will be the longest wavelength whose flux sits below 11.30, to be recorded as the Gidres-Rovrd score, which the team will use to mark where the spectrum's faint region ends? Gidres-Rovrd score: 452.868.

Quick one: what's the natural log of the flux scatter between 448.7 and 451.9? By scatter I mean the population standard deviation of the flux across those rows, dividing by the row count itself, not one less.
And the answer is -1.0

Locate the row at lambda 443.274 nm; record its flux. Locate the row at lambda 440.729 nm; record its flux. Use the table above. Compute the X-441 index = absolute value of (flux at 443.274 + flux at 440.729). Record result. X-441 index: 23.5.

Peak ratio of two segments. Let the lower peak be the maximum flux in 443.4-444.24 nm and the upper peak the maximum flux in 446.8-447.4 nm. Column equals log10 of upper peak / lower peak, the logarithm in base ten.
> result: -0.018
